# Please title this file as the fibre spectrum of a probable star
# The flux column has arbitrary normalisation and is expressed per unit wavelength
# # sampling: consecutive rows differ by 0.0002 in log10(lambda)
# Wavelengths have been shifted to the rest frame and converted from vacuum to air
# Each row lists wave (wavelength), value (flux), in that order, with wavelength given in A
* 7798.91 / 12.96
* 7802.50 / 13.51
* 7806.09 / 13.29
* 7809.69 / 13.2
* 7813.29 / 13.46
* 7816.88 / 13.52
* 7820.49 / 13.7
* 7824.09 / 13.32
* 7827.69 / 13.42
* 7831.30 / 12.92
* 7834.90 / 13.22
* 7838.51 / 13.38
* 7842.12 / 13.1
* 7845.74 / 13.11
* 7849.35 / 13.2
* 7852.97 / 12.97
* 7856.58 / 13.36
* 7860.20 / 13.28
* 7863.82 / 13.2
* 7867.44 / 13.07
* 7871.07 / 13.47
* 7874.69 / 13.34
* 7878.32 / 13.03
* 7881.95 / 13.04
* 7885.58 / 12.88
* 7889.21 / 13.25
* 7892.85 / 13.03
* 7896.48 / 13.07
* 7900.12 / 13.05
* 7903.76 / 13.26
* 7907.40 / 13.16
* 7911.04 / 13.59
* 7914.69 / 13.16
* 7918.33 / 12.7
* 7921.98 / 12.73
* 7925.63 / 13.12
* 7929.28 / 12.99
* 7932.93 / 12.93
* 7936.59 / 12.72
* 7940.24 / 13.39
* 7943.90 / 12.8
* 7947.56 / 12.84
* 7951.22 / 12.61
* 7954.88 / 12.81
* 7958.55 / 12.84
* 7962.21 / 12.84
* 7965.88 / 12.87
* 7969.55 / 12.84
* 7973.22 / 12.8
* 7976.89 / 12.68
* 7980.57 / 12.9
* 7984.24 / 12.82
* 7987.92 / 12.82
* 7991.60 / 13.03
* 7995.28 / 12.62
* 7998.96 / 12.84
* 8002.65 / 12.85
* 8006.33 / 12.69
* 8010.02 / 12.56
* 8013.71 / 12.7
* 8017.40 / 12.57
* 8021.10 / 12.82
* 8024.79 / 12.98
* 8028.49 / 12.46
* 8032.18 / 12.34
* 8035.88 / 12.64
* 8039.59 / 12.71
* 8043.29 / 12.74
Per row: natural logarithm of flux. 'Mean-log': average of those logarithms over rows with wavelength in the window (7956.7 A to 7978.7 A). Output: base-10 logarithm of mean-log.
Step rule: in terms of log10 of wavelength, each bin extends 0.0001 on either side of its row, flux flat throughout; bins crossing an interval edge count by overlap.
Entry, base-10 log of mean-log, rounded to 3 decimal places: 0.407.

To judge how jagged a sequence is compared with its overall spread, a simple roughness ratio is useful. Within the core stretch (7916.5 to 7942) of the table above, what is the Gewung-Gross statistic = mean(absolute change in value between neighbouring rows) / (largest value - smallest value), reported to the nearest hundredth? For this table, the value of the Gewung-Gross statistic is 0.36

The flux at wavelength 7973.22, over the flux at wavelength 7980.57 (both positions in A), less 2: -1.01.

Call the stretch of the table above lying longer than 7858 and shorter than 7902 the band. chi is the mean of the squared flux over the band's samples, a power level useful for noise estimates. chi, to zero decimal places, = 173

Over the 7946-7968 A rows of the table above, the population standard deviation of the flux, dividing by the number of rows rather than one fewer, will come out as 0.087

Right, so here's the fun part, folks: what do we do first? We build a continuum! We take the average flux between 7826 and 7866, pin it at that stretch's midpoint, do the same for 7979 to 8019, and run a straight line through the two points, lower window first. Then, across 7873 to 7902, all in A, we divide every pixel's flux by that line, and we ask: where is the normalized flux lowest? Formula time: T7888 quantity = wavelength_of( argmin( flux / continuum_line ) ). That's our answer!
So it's 7885.58 A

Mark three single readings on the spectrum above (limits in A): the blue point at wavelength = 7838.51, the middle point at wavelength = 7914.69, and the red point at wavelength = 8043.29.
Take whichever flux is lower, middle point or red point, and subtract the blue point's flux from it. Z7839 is -0.64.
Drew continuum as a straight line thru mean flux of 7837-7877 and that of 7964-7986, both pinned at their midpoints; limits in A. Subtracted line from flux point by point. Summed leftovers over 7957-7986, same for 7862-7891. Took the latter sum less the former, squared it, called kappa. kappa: 0.01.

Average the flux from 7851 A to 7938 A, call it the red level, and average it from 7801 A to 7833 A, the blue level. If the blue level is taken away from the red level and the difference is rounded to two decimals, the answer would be -0.27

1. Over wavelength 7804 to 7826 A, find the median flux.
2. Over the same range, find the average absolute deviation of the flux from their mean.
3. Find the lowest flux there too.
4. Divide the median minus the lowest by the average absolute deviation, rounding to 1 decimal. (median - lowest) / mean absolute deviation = 1.3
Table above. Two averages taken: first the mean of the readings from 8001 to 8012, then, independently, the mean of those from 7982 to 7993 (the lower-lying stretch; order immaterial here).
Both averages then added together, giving 25.59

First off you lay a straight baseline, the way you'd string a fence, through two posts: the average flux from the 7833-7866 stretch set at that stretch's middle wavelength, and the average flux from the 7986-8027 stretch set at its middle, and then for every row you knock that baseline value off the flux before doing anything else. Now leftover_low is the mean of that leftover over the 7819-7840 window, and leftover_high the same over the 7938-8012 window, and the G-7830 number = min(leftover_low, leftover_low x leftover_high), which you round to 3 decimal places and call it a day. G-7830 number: -0.002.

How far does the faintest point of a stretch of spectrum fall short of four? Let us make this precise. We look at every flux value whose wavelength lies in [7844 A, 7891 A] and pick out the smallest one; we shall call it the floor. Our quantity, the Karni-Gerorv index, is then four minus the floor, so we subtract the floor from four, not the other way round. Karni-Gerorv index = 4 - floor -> -8.9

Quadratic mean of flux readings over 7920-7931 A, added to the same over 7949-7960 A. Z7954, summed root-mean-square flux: 25.7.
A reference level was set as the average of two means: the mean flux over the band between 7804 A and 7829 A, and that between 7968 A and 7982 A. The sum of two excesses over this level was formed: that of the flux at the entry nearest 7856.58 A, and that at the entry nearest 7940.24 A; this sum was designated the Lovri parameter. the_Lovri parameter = 0.53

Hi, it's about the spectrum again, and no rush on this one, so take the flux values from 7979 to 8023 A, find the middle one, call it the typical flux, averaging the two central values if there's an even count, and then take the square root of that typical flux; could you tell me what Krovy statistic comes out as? 3.58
